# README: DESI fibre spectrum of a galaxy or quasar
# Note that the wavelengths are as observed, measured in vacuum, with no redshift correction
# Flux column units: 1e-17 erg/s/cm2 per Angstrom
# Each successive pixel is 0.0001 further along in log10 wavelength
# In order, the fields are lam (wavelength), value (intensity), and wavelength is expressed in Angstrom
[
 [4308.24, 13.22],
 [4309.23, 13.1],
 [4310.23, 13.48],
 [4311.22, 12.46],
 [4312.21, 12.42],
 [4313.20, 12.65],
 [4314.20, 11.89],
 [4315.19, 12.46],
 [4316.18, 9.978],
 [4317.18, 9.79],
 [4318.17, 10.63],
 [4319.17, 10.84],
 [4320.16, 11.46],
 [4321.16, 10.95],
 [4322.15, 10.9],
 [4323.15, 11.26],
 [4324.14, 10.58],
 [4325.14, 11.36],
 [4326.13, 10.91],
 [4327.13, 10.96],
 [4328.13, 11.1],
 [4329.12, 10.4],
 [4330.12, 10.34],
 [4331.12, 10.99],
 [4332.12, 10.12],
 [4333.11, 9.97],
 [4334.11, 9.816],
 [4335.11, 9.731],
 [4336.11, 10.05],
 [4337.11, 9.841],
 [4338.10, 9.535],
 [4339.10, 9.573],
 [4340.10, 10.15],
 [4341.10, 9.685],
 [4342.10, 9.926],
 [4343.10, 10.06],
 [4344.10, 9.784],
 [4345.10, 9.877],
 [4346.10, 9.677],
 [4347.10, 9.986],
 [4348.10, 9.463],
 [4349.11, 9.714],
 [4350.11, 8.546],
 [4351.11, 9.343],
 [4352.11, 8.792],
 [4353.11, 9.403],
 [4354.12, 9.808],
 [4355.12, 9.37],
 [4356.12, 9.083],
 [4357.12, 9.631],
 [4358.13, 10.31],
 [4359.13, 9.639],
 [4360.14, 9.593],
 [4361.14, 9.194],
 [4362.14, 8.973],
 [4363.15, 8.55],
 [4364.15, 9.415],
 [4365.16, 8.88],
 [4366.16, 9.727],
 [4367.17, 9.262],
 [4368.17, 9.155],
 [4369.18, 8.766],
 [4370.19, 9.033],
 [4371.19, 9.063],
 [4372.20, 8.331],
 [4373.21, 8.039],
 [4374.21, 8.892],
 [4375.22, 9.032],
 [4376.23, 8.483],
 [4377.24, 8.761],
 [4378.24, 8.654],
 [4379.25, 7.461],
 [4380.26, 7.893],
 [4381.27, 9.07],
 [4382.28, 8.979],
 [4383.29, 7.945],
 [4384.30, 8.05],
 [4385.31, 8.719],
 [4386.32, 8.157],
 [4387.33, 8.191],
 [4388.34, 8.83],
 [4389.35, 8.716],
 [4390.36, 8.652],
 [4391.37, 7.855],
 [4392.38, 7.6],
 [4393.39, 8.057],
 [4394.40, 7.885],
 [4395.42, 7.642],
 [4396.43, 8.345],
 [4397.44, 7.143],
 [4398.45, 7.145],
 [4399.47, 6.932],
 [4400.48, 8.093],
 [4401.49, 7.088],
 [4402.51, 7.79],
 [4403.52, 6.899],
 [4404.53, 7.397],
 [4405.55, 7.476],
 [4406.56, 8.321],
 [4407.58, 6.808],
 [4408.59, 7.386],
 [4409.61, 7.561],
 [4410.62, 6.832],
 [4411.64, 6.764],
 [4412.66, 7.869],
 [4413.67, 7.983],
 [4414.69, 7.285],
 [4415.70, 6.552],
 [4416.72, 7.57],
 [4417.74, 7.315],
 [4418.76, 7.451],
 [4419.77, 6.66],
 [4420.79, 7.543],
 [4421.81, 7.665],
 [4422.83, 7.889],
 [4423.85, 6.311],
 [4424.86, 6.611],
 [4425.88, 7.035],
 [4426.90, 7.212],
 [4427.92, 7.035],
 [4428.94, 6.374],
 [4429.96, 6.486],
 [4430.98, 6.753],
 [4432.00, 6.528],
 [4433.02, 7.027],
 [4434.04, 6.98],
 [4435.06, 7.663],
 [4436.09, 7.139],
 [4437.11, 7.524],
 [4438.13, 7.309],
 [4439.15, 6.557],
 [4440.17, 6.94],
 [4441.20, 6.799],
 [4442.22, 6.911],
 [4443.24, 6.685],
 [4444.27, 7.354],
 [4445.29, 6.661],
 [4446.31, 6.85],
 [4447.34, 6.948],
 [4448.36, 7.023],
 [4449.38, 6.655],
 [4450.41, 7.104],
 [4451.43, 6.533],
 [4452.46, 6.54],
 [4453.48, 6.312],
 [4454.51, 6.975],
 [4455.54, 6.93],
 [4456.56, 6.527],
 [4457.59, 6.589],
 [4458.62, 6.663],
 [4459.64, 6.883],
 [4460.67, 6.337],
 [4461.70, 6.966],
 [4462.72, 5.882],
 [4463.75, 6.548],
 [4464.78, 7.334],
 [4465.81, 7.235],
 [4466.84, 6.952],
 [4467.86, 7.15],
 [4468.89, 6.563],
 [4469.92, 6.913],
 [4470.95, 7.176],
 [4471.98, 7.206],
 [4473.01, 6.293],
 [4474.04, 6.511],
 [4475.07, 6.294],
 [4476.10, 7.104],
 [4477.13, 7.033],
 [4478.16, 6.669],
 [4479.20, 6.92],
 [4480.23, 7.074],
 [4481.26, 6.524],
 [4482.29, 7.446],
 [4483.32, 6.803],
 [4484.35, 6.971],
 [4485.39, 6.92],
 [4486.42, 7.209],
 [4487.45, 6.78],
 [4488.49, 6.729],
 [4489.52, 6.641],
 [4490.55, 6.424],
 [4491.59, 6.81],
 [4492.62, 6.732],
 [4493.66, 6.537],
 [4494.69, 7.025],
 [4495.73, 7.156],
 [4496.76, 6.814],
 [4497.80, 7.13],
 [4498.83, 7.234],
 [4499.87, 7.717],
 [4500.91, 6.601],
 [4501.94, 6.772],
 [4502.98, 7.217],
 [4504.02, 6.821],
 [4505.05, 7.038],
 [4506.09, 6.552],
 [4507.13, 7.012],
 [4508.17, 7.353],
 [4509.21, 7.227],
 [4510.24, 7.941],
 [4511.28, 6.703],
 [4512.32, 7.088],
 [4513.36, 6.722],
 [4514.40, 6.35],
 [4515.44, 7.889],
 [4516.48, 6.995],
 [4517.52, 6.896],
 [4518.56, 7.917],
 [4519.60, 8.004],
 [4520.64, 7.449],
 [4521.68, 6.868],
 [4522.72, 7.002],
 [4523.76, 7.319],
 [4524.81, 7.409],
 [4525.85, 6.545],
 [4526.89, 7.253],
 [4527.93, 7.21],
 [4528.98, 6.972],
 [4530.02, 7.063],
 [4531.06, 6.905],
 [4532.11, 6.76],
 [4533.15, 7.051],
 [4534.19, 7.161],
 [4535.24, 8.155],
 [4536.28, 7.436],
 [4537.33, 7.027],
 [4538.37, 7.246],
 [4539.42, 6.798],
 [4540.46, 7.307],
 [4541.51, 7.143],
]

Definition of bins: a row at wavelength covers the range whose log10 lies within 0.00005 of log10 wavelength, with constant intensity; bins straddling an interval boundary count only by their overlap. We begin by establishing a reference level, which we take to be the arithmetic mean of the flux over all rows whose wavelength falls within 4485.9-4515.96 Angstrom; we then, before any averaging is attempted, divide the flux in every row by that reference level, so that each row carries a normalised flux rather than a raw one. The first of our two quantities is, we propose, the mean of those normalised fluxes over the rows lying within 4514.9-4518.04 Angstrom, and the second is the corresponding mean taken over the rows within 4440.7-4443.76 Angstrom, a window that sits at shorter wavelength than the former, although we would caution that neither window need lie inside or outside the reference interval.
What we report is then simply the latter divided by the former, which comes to 0.9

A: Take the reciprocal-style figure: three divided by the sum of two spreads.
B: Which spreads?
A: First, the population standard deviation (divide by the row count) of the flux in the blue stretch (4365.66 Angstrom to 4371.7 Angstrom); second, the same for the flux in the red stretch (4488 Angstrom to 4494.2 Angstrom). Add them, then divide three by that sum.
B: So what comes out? 7.1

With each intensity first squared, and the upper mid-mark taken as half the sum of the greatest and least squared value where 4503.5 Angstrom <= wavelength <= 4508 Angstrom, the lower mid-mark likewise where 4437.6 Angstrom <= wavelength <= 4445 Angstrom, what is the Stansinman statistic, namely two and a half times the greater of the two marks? 121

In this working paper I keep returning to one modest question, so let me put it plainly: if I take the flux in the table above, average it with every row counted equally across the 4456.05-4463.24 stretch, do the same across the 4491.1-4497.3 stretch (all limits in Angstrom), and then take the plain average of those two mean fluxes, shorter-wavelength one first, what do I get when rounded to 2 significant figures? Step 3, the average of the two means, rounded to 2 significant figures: 6.7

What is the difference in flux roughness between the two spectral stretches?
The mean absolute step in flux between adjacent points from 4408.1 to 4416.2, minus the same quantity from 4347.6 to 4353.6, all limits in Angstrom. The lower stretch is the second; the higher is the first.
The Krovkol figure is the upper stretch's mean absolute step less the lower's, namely -0.16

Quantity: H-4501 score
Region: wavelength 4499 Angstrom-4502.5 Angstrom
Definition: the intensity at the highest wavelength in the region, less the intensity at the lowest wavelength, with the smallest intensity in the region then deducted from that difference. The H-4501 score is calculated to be -7.5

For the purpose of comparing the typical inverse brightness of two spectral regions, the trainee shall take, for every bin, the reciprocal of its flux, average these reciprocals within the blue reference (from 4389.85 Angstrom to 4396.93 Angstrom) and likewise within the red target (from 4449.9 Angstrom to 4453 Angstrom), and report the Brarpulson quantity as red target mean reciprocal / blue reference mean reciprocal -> 1.2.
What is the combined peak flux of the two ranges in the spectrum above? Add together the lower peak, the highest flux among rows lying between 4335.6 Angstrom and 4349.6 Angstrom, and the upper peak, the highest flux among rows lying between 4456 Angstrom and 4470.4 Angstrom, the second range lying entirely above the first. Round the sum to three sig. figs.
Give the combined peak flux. 17.5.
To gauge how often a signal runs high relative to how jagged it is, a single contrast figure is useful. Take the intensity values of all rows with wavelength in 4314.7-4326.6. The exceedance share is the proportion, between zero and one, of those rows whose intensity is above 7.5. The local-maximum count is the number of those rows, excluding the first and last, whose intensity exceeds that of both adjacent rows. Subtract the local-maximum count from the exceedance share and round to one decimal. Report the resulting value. -2.0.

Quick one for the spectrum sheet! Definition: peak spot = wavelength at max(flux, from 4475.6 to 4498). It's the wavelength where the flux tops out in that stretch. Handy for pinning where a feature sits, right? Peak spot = 4482.29 Angstrom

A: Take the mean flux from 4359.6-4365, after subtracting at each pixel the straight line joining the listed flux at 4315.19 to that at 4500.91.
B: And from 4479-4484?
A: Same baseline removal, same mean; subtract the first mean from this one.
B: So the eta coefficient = 1.6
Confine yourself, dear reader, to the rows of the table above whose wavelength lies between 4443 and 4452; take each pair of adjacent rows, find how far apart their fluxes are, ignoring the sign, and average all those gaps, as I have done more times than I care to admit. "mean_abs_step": 0.39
